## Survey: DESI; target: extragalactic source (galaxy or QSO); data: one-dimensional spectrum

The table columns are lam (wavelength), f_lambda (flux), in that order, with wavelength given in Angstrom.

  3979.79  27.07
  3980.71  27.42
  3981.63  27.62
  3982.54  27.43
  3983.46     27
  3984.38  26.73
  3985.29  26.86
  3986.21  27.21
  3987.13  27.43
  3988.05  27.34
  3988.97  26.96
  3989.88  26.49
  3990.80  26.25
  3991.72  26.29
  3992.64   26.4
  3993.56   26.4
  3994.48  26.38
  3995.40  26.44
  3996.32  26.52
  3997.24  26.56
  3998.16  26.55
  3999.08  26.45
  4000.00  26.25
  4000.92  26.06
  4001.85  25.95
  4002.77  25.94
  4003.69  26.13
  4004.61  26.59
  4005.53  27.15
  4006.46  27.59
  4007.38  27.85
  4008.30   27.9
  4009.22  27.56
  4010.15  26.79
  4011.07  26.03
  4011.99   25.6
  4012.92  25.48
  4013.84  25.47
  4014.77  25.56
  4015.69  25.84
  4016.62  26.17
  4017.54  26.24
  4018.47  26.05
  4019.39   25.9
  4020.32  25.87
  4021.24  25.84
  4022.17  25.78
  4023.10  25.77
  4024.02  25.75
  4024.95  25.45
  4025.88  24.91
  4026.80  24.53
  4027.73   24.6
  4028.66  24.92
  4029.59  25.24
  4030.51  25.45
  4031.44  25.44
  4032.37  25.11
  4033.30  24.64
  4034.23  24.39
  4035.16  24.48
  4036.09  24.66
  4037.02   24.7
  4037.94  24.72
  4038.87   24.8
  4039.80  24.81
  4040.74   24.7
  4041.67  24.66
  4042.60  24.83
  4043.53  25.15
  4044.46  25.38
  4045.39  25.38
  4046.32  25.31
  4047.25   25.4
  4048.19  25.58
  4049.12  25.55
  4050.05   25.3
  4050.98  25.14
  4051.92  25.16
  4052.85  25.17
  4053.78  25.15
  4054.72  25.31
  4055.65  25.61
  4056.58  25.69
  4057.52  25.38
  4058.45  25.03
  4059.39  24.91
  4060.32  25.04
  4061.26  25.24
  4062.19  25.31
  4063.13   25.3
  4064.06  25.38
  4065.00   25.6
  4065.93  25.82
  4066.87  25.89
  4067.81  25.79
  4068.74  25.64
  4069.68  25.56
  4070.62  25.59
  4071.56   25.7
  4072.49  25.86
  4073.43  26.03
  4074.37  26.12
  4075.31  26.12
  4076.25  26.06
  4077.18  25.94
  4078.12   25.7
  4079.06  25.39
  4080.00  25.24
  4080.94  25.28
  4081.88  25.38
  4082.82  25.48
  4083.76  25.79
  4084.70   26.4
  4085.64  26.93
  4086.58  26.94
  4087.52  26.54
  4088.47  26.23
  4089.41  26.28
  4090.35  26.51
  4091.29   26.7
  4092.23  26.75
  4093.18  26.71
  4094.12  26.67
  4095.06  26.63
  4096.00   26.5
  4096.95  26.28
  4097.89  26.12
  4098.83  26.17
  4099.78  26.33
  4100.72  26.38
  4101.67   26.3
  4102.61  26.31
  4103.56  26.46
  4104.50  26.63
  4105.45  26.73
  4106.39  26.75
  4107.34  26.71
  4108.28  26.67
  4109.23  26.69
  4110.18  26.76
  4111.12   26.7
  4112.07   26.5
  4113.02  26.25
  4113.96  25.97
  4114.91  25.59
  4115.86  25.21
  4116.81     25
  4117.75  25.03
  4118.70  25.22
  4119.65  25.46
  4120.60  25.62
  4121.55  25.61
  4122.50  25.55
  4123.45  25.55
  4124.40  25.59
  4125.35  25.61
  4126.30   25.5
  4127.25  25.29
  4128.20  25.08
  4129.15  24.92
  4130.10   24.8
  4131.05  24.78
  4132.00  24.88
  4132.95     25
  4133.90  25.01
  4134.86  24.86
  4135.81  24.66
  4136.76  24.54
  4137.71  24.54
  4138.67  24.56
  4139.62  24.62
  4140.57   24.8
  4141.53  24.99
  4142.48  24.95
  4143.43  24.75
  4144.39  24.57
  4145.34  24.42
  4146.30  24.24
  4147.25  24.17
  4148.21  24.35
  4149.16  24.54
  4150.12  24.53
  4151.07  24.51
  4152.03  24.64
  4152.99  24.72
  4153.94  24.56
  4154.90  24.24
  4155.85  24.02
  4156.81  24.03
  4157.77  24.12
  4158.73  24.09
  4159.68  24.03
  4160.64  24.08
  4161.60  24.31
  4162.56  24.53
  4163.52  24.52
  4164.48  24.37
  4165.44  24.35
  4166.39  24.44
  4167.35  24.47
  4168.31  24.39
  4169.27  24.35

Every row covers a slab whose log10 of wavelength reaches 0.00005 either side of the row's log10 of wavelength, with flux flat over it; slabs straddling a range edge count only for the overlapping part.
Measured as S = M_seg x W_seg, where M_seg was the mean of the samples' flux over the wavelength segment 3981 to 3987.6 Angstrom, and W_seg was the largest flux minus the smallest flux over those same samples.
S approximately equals 24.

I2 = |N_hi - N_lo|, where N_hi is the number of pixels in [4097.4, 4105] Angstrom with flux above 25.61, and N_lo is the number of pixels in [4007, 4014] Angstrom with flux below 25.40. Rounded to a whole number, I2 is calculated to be 8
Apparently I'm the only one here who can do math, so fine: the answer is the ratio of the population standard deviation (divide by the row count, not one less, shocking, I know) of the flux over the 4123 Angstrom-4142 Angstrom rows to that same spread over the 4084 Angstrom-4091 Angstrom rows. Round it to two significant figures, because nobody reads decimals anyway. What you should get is 1.3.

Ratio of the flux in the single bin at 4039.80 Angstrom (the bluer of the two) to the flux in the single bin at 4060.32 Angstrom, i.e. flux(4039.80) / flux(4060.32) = 0.99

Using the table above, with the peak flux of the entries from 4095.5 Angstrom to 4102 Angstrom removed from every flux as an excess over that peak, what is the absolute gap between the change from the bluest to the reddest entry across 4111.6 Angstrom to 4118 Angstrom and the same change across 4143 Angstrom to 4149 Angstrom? 1.1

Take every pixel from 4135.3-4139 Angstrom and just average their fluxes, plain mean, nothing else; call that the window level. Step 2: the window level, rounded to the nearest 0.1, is 24.6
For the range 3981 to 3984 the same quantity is 27.3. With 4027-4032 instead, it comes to 25.1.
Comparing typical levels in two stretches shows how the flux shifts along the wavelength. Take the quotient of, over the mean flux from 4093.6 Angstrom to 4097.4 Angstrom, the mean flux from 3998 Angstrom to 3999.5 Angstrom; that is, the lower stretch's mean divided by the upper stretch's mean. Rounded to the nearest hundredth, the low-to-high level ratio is 1.00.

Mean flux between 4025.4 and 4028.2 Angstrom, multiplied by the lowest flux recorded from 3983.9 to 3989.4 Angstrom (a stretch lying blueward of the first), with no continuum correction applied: 660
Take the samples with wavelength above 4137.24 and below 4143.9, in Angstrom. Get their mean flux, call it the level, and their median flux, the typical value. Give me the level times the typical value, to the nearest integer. 612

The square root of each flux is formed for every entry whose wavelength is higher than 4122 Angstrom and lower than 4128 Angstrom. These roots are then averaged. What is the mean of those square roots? 5.05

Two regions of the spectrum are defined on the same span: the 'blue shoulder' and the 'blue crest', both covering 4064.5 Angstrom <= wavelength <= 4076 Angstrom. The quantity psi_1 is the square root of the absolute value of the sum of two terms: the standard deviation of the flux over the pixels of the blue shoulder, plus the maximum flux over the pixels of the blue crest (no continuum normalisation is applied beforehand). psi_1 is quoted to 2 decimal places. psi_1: 5.13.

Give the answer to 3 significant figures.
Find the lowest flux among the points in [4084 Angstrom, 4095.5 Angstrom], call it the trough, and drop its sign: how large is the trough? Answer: 26.2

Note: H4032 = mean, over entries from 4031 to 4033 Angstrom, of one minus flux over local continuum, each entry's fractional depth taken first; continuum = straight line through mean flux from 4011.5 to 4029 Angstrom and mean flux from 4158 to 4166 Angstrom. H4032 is 0.01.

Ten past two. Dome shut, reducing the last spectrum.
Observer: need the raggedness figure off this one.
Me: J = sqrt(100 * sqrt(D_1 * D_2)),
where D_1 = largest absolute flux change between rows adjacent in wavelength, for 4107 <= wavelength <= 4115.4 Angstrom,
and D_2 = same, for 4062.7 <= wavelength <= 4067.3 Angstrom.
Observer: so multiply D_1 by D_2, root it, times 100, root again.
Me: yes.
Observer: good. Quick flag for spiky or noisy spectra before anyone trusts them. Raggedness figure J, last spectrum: 5.38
